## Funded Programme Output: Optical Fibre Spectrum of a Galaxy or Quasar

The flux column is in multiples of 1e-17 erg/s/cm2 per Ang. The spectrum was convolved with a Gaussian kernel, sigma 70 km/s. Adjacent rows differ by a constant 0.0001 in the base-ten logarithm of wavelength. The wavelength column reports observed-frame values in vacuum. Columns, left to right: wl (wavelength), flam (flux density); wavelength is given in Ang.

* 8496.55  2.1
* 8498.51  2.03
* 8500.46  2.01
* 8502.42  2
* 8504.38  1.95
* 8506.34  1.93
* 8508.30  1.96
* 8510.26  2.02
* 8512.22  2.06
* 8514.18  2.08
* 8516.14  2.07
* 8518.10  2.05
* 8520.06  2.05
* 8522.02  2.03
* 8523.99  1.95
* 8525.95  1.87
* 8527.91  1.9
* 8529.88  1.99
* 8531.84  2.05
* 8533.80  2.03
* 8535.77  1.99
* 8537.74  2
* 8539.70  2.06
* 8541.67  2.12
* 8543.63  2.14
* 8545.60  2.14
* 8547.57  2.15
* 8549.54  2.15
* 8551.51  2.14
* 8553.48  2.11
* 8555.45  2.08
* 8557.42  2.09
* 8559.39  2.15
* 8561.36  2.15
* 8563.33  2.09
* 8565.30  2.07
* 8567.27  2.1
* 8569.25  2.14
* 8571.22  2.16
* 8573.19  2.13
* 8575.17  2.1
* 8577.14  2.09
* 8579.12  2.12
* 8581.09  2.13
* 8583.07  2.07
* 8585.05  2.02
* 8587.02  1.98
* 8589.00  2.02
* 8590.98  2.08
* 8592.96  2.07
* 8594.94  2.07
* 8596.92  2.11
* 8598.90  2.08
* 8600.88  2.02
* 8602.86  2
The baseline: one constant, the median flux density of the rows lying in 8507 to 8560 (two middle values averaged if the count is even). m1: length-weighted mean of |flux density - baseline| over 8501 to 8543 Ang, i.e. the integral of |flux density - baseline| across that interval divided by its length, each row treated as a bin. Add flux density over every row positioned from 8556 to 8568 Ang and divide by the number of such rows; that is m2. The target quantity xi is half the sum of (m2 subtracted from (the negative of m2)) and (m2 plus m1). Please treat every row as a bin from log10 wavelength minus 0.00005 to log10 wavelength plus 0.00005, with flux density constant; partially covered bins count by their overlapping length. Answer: -1.02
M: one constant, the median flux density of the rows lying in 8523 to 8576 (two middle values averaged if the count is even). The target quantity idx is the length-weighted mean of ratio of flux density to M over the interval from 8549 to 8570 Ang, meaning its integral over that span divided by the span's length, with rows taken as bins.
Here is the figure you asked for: 1.01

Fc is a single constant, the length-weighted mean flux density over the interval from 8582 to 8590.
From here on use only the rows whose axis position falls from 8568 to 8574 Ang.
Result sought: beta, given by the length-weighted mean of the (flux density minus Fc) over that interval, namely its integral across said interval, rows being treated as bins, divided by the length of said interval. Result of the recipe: 0.12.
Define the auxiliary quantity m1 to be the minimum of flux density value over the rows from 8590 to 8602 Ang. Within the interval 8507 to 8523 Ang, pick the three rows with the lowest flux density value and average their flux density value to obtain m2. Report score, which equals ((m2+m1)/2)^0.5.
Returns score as 1.42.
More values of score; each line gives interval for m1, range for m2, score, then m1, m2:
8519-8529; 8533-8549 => 1.39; 1.87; 2.01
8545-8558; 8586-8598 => 1.43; 2.08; 2.02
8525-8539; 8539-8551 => 1.41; 1.87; 2.11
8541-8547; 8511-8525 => 1.44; 2.12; 2.01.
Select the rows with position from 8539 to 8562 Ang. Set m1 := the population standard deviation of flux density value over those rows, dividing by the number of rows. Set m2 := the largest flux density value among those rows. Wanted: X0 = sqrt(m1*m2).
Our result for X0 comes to 0.254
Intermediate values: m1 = 0.030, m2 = 2.15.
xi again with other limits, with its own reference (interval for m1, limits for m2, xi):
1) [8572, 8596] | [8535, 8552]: -1.03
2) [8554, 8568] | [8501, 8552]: -0.99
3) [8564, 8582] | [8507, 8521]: -0.99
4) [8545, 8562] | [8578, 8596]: -1.00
